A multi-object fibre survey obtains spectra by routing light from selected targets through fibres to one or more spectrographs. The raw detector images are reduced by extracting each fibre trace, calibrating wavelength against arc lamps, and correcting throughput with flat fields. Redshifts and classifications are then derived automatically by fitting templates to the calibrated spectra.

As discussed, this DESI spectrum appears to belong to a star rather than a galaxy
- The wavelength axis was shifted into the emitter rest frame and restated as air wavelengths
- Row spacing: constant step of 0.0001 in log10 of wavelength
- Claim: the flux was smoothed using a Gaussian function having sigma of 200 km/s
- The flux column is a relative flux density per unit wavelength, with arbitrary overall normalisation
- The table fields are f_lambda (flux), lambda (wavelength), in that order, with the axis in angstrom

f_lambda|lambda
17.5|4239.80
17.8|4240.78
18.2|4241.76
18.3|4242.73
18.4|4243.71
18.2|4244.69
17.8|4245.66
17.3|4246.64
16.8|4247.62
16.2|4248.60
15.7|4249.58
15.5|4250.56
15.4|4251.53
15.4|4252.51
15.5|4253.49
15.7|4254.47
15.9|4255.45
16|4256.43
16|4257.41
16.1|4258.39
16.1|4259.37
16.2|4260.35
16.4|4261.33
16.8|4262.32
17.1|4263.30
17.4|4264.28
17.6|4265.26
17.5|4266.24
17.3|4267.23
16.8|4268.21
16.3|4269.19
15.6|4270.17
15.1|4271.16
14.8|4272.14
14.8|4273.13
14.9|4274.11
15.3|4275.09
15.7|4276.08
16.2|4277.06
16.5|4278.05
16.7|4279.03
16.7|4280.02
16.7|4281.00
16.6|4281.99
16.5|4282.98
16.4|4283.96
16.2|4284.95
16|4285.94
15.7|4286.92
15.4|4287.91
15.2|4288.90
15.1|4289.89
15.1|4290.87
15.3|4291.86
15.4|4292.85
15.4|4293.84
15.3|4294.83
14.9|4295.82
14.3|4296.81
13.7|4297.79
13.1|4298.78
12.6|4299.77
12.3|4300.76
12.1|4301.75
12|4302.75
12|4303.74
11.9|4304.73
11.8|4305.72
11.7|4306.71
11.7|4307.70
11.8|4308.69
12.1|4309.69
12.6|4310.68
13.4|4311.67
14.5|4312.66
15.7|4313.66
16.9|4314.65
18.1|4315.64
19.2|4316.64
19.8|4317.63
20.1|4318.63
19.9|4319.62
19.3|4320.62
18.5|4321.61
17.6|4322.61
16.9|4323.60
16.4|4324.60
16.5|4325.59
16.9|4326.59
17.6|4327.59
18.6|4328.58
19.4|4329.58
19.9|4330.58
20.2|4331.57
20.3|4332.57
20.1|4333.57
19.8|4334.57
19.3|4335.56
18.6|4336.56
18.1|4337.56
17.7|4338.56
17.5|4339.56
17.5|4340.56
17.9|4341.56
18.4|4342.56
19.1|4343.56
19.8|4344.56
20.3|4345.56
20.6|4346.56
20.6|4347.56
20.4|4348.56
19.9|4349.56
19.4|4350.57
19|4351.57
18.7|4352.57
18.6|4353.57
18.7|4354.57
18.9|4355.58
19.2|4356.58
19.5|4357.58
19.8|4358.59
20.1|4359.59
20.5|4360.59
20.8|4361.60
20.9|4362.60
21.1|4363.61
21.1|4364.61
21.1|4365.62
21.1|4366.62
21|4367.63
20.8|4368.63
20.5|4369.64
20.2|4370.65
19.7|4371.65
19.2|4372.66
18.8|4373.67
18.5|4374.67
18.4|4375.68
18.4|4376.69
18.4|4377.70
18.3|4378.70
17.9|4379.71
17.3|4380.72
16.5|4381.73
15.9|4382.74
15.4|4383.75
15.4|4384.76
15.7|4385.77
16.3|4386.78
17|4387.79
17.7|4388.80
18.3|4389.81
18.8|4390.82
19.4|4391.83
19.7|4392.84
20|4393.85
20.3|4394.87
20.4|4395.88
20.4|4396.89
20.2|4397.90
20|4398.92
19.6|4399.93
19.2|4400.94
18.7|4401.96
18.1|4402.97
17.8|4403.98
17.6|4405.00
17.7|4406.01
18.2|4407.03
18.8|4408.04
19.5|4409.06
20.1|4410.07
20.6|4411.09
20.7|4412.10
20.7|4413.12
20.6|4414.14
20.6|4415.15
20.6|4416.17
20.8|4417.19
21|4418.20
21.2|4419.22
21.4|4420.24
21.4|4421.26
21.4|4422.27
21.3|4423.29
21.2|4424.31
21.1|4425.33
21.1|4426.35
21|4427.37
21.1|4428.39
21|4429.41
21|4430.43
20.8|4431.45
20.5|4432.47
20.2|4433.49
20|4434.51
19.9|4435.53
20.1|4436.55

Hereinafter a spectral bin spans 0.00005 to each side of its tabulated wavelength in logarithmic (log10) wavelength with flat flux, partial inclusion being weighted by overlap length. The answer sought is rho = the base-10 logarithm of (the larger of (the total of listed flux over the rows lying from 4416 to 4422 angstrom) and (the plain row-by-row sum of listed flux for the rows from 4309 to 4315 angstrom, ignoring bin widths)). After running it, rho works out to 2.10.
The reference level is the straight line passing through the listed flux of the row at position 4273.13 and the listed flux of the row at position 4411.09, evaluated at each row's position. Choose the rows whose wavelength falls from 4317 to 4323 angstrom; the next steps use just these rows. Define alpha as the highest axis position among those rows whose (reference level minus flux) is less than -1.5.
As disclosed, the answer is 4321.61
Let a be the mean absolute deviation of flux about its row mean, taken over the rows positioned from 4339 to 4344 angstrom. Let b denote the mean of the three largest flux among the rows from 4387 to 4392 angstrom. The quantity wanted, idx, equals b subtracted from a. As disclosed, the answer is -18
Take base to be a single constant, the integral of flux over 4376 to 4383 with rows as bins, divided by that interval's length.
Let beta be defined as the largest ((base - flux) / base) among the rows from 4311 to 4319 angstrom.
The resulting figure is 0.24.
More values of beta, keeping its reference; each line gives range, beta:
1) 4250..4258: 0.13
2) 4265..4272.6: 0.16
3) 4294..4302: 0.31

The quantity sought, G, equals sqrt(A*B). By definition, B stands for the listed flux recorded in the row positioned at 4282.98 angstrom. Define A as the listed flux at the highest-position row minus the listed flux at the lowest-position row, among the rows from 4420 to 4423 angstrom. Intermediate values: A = 0.0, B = 16.5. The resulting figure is 0.0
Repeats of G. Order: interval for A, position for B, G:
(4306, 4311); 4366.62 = 4.4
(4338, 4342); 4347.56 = 2.0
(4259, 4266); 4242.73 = 5.2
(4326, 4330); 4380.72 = 6.6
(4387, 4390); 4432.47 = 5.2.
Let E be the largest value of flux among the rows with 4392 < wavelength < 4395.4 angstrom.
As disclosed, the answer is 20.3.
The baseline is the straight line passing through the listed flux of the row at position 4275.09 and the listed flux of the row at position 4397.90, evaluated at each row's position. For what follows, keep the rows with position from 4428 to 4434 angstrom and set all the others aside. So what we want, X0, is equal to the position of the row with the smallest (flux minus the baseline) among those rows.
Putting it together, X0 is 4433.49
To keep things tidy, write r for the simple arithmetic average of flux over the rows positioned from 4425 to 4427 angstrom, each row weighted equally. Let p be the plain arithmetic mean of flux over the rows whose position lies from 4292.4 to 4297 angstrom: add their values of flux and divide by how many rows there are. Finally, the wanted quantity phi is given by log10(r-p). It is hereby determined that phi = 0.78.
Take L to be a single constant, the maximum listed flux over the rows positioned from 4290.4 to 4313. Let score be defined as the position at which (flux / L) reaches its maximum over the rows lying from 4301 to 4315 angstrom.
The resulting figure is 4314.65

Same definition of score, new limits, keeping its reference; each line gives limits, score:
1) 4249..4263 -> 4262.32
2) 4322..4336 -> 4332.57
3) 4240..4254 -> 4243.71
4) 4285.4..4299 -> 4285.94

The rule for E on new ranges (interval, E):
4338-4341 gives 17.7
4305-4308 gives 11.8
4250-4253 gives 15.5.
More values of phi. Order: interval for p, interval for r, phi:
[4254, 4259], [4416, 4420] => 0.70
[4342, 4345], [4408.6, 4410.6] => -0.15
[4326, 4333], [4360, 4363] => 0.24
